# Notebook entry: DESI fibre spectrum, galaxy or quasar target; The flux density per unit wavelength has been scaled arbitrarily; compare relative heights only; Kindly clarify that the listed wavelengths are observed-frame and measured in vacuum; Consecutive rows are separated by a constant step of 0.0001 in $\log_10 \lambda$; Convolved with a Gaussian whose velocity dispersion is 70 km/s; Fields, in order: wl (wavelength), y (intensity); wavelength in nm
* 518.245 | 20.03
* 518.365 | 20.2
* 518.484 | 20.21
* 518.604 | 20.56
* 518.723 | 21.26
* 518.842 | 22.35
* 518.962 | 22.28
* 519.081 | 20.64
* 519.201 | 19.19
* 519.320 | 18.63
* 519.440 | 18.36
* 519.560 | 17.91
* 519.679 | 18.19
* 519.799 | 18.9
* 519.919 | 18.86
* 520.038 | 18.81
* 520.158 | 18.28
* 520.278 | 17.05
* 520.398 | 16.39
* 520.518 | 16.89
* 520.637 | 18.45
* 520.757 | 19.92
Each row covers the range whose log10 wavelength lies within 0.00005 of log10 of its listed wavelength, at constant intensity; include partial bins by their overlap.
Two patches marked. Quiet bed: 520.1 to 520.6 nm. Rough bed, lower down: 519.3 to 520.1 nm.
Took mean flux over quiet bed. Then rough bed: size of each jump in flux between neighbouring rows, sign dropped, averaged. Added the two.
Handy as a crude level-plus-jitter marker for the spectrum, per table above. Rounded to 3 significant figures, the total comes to 17.5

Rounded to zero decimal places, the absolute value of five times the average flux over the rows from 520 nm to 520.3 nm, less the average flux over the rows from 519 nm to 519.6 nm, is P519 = 71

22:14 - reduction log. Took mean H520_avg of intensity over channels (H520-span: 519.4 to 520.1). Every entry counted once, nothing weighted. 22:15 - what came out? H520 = 18.5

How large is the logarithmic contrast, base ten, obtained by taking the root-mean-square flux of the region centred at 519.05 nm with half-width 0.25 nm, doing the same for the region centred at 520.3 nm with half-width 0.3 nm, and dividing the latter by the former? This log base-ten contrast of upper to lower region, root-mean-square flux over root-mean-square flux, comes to -0.08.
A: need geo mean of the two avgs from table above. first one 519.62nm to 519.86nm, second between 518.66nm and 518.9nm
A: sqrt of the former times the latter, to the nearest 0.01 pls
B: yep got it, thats 20.11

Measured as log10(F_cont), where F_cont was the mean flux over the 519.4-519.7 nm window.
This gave 1.26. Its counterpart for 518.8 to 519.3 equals 1.32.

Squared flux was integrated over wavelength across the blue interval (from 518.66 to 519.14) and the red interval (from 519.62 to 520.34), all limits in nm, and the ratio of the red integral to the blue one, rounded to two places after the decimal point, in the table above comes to 1.08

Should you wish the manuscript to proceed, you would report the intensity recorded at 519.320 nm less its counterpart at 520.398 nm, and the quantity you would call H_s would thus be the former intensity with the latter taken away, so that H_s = 2.2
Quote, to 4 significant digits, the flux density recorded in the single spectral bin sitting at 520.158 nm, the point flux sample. 18.28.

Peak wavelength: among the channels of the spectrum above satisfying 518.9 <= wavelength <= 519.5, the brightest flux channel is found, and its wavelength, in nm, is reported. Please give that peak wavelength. 518.962 nm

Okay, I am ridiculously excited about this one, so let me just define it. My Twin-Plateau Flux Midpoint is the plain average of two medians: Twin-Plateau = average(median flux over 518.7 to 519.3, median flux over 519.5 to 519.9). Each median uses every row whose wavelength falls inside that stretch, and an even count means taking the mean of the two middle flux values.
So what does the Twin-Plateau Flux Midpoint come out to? 19.7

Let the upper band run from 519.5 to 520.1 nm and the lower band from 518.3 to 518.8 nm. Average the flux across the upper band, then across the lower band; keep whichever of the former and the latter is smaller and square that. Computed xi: 344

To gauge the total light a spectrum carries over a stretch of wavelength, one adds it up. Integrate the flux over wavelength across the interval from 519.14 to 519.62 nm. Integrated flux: 8.9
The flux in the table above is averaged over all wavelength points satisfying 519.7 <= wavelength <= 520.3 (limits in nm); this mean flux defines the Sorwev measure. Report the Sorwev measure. 18.4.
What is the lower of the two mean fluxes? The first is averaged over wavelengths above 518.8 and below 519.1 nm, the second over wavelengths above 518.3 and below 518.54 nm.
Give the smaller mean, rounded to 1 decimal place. 20.2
